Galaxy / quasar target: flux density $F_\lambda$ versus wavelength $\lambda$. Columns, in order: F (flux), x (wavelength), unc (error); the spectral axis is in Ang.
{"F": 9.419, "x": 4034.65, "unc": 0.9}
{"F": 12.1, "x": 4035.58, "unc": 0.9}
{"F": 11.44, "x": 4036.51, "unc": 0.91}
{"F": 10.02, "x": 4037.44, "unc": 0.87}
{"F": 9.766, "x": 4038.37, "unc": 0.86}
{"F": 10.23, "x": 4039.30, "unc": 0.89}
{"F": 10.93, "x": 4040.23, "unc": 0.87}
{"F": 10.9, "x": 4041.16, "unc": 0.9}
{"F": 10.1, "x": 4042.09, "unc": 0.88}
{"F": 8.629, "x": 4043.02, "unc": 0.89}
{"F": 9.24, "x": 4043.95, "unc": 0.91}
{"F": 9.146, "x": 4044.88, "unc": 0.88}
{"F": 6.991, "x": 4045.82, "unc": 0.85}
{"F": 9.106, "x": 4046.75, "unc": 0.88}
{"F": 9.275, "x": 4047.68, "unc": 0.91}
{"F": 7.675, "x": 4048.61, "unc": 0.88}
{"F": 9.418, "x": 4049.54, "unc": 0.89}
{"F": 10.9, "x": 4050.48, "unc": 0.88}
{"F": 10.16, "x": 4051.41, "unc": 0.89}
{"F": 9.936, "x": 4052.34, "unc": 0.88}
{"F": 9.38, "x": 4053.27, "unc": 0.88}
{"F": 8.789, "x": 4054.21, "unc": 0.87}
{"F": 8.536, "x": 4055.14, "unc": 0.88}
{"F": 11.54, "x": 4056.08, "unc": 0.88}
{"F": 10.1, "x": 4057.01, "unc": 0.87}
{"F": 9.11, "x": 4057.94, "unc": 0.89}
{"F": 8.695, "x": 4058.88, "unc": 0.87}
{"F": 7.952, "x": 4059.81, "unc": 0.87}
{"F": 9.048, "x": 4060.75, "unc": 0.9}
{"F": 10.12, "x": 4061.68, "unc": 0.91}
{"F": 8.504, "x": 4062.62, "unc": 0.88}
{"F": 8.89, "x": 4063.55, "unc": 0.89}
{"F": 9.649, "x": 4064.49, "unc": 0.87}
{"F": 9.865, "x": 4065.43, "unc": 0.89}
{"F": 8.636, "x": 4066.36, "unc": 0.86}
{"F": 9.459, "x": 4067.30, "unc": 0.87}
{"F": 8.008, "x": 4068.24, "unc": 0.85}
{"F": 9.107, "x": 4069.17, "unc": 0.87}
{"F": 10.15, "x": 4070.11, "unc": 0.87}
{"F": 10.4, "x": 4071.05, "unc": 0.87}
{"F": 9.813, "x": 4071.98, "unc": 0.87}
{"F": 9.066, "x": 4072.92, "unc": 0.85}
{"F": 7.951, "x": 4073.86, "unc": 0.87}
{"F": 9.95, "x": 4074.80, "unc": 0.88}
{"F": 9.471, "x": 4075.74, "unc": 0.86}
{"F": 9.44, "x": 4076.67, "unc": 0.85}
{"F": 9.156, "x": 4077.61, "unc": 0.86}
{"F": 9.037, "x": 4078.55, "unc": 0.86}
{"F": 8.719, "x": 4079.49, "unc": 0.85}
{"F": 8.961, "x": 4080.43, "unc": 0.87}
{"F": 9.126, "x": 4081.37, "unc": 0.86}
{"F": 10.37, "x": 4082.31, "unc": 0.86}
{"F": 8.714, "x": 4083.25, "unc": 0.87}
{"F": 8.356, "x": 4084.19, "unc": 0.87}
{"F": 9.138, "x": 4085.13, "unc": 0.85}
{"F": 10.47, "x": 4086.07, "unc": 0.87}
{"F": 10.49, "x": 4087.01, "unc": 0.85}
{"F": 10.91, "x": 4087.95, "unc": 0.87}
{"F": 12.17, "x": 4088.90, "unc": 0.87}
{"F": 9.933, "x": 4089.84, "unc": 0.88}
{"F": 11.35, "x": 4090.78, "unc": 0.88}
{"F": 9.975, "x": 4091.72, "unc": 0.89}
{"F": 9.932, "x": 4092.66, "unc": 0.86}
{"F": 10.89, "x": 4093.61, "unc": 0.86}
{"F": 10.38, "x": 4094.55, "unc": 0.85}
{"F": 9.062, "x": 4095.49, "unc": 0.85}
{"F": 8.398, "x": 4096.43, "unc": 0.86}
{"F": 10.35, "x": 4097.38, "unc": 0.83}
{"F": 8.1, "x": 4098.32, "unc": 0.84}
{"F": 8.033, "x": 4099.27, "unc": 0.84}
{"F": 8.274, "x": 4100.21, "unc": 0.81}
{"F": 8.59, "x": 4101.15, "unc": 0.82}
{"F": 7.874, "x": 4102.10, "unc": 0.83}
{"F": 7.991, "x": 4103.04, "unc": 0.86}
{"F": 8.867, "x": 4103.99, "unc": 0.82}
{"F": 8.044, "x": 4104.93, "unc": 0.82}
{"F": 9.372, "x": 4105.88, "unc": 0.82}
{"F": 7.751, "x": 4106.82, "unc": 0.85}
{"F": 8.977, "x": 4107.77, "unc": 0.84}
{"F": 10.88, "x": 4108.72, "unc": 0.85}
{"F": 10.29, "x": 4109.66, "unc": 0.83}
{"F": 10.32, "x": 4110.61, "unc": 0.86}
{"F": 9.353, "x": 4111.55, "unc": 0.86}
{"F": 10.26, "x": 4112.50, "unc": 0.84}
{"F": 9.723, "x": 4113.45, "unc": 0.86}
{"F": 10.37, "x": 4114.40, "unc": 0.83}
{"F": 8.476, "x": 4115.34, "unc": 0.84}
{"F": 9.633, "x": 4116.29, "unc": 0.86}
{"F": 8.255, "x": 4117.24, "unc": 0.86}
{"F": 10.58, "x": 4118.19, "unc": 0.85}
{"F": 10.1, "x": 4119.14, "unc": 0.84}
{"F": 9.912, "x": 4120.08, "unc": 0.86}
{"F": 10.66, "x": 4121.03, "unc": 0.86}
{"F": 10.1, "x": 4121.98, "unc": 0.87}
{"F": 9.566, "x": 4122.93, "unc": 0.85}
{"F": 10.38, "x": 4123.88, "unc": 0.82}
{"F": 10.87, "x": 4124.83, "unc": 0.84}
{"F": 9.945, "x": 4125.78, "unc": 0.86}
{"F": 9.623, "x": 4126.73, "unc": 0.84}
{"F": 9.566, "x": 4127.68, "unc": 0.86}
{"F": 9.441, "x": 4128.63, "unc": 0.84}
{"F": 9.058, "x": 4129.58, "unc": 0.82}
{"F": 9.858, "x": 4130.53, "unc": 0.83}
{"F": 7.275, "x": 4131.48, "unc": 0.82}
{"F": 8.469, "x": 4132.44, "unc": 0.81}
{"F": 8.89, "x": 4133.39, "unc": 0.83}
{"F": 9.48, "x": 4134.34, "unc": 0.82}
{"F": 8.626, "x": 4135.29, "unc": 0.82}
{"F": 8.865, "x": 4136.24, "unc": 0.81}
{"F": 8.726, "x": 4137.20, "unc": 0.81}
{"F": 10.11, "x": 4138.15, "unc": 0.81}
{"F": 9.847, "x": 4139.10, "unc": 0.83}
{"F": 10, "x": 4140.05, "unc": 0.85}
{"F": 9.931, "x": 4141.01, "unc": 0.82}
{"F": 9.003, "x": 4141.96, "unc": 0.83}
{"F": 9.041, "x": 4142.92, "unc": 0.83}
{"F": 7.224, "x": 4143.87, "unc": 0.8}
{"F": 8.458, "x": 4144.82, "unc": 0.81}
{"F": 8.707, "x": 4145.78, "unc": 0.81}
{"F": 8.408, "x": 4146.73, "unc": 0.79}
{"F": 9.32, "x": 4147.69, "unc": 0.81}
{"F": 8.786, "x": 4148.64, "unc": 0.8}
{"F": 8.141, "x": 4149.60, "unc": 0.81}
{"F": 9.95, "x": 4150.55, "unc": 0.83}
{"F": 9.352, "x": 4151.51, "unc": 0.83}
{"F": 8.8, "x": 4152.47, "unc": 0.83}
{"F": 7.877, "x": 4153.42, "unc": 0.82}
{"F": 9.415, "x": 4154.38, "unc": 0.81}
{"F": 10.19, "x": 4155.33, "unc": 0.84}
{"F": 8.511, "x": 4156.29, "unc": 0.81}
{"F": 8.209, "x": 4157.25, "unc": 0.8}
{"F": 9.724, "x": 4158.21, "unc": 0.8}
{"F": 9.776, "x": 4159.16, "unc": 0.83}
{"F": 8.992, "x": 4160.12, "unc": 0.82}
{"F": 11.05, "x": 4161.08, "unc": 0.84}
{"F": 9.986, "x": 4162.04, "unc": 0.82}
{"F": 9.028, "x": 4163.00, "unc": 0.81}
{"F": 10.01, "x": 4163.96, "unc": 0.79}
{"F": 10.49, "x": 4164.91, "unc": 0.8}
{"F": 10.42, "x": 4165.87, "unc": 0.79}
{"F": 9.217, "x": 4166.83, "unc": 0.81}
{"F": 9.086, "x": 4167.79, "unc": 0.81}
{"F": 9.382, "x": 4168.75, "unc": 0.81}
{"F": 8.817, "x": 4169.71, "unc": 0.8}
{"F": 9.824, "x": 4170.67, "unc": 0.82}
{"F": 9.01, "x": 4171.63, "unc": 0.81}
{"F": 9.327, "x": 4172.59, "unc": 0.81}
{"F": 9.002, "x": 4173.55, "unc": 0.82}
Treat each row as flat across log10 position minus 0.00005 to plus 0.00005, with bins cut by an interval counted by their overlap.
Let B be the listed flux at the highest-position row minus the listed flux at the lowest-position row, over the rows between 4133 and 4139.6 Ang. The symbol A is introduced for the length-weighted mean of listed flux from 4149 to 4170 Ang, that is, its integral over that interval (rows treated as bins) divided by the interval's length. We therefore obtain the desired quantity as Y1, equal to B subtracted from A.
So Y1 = 8.4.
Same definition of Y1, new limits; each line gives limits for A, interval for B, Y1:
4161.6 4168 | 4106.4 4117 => 7.9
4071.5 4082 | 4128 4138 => 9.9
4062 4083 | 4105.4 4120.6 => 8.7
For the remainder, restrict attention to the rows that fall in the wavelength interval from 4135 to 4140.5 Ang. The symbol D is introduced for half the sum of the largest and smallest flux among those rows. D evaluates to 9.4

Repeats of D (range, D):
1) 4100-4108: 8.6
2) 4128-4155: 8.7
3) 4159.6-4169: 10.0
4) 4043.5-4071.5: 9.3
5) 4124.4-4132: 9.1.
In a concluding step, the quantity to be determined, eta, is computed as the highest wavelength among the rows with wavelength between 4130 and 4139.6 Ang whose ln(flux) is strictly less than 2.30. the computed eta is 4139.10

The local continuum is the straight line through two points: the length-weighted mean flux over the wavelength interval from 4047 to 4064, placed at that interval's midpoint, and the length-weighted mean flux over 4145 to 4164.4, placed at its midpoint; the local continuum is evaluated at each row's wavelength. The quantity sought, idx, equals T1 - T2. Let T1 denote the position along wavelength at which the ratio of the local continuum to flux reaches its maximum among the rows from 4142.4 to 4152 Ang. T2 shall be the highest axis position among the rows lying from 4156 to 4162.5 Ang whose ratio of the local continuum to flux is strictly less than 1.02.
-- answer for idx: -18.2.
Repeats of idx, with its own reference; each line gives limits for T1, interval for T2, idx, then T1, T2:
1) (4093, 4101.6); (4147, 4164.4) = -64.7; 4099.27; 4163.96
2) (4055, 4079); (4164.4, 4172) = -111.8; 4059.81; 4171.63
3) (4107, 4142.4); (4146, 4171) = -39.2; 4131.48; 4170.67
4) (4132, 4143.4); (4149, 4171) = -38.2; 4132.44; 4170.67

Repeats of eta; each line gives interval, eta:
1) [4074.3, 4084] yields 4083.25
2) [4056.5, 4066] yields 4065.43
